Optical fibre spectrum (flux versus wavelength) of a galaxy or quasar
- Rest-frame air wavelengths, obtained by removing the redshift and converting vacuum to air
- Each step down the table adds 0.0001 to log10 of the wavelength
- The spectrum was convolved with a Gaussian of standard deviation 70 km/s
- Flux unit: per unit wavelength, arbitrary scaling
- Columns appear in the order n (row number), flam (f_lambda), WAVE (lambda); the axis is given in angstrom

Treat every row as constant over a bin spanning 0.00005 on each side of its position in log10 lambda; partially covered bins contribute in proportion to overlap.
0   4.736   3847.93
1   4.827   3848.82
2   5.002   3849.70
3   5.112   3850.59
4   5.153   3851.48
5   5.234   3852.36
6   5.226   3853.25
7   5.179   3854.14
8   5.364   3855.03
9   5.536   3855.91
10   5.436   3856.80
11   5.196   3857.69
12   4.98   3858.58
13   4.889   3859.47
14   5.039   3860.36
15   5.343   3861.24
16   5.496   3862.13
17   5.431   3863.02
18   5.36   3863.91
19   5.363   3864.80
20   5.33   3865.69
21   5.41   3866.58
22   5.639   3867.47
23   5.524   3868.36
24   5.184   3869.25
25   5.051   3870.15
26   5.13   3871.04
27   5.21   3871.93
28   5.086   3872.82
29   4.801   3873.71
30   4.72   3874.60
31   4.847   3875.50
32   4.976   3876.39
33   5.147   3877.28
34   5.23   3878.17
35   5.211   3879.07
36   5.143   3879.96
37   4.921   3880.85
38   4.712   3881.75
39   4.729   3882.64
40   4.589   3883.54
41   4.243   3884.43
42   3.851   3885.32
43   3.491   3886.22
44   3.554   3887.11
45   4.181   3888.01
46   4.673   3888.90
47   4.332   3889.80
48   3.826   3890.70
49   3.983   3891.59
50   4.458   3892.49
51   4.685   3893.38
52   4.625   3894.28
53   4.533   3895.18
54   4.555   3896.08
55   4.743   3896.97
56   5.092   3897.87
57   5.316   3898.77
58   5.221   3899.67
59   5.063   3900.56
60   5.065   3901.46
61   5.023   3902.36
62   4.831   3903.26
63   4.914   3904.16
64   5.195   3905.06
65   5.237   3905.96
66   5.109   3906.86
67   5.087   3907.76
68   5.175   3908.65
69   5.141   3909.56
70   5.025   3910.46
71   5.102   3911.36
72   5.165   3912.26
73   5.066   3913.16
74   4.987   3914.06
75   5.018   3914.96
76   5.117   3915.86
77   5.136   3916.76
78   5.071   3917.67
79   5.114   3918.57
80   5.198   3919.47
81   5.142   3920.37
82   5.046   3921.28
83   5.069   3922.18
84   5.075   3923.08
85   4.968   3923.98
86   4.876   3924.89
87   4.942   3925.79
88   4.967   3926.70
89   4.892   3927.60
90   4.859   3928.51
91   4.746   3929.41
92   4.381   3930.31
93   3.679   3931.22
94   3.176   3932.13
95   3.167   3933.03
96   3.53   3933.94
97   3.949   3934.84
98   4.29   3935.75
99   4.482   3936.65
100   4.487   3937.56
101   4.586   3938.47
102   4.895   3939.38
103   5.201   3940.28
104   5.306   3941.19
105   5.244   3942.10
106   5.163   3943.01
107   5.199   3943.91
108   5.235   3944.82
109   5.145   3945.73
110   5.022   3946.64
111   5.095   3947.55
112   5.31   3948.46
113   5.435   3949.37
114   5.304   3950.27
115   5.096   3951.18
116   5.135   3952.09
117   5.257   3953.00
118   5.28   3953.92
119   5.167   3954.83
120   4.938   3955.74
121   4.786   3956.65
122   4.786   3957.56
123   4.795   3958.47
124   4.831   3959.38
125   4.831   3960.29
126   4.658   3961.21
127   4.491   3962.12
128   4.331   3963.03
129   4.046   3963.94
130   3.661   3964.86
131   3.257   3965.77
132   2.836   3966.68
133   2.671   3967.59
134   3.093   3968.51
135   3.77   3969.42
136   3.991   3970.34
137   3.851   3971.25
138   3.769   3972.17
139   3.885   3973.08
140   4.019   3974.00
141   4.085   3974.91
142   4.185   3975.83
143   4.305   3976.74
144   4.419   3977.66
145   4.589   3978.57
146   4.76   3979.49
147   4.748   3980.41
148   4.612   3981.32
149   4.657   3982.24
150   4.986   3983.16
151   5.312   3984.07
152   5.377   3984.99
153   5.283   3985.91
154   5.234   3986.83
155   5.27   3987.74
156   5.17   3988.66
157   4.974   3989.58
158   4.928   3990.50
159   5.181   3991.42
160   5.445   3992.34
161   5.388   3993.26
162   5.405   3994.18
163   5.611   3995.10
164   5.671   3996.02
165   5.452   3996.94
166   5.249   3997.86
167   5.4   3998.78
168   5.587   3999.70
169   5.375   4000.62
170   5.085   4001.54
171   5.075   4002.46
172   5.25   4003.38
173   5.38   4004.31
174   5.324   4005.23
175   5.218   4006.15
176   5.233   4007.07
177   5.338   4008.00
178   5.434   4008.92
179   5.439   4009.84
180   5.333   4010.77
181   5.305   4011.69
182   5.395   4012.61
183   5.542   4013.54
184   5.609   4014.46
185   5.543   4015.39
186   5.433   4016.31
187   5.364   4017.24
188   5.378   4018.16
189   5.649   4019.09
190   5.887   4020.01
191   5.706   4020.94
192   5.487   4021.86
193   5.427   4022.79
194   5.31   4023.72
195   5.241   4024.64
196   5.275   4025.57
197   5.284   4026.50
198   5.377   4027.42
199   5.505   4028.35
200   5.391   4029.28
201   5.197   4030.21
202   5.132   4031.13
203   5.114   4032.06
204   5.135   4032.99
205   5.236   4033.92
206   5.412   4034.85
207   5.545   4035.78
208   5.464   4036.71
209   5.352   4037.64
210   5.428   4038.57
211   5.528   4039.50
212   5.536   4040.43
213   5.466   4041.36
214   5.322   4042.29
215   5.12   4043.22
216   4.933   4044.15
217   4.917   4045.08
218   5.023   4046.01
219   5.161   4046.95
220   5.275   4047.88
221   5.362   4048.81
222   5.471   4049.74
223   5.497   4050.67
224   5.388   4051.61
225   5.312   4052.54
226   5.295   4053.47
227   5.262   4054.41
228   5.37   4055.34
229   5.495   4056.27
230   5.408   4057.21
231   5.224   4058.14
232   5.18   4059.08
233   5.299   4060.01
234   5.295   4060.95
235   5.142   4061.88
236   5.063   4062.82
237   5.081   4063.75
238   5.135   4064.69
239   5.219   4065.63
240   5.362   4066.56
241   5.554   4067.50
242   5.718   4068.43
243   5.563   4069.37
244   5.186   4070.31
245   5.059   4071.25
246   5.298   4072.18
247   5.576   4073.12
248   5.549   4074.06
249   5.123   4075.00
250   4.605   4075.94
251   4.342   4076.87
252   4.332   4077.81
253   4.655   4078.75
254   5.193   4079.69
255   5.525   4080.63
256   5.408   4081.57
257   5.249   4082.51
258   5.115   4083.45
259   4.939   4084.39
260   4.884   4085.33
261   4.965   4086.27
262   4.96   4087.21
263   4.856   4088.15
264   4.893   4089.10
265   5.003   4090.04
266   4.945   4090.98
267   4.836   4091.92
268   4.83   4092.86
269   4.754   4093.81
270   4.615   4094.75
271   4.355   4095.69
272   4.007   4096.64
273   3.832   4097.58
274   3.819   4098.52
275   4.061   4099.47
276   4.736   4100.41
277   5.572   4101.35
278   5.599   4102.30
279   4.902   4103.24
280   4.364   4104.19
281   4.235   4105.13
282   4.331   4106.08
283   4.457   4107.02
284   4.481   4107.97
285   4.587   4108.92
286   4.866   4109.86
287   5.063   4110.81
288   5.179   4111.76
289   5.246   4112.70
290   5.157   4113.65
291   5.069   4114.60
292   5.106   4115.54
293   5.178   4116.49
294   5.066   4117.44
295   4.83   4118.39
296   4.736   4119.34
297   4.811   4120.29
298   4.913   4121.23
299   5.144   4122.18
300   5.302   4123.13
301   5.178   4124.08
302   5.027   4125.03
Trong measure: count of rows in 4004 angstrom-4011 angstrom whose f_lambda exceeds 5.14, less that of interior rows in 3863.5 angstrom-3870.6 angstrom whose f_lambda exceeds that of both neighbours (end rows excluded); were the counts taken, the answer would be 6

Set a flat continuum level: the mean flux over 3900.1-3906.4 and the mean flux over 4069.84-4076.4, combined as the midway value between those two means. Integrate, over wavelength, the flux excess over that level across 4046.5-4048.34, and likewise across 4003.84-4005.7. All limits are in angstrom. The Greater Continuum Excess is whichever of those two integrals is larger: 0.42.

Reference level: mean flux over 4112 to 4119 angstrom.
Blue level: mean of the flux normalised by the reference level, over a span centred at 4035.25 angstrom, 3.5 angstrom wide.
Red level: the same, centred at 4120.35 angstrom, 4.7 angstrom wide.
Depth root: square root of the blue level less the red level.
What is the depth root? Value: 0.32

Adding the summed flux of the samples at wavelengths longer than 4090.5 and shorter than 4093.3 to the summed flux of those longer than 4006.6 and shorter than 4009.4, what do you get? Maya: 30.6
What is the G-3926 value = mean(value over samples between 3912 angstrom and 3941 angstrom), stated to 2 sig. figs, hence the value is 4.7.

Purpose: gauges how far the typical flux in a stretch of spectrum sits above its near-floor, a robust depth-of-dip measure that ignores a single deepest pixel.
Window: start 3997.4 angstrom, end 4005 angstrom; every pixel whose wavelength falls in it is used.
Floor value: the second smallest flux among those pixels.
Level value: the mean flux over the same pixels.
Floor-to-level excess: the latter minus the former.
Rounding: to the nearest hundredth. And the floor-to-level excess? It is 0.22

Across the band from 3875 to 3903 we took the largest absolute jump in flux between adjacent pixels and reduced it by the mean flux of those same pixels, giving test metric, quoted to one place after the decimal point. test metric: -4.0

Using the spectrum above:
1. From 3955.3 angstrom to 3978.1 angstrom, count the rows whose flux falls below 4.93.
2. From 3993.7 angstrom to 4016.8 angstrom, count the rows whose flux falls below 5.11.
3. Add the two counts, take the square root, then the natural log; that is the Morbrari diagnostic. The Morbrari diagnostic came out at 1.6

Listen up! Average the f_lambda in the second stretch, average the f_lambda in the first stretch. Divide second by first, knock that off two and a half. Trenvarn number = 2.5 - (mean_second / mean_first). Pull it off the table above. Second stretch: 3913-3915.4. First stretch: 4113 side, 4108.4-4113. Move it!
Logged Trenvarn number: 1.49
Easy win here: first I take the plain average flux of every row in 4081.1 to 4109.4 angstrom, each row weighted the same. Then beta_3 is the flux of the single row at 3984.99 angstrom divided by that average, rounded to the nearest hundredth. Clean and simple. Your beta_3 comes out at 1.14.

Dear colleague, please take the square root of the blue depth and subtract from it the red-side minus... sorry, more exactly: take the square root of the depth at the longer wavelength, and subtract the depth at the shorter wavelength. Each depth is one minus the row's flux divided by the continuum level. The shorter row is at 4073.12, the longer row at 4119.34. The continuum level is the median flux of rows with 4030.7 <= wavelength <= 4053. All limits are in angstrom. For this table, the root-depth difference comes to 0.38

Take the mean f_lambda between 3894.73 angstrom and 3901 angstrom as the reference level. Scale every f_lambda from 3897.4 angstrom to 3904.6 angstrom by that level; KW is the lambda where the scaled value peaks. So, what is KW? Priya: 3898.77 angstrom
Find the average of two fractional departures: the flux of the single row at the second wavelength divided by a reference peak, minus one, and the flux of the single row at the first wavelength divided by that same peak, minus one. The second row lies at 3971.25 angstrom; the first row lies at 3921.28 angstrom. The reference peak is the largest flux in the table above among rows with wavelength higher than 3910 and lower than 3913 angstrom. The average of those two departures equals -0.14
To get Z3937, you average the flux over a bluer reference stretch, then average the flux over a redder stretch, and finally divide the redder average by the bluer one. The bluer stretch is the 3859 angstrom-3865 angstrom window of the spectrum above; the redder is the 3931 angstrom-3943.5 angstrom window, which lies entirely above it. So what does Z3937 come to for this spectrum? 0.83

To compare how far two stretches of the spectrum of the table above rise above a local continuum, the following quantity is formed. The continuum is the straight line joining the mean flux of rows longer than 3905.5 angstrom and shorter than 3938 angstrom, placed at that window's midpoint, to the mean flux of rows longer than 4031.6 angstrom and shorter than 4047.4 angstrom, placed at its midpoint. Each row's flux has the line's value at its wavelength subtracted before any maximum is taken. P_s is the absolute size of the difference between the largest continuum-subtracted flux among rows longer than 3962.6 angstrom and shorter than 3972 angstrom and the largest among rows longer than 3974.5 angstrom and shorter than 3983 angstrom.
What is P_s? 0.36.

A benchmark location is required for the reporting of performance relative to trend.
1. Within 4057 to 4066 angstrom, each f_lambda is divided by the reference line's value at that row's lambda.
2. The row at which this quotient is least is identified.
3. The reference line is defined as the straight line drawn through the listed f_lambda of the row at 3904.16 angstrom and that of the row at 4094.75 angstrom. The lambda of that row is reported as 4062.82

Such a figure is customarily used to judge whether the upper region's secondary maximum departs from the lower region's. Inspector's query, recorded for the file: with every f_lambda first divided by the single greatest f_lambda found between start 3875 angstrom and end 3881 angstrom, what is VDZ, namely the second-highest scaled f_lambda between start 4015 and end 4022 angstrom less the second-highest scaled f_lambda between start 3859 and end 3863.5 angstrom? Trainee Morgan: 0.053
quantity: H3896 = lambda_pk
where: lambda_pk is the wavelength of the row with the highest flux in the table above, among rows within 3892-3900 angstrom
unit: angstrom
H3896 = 3898.77 angstrom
